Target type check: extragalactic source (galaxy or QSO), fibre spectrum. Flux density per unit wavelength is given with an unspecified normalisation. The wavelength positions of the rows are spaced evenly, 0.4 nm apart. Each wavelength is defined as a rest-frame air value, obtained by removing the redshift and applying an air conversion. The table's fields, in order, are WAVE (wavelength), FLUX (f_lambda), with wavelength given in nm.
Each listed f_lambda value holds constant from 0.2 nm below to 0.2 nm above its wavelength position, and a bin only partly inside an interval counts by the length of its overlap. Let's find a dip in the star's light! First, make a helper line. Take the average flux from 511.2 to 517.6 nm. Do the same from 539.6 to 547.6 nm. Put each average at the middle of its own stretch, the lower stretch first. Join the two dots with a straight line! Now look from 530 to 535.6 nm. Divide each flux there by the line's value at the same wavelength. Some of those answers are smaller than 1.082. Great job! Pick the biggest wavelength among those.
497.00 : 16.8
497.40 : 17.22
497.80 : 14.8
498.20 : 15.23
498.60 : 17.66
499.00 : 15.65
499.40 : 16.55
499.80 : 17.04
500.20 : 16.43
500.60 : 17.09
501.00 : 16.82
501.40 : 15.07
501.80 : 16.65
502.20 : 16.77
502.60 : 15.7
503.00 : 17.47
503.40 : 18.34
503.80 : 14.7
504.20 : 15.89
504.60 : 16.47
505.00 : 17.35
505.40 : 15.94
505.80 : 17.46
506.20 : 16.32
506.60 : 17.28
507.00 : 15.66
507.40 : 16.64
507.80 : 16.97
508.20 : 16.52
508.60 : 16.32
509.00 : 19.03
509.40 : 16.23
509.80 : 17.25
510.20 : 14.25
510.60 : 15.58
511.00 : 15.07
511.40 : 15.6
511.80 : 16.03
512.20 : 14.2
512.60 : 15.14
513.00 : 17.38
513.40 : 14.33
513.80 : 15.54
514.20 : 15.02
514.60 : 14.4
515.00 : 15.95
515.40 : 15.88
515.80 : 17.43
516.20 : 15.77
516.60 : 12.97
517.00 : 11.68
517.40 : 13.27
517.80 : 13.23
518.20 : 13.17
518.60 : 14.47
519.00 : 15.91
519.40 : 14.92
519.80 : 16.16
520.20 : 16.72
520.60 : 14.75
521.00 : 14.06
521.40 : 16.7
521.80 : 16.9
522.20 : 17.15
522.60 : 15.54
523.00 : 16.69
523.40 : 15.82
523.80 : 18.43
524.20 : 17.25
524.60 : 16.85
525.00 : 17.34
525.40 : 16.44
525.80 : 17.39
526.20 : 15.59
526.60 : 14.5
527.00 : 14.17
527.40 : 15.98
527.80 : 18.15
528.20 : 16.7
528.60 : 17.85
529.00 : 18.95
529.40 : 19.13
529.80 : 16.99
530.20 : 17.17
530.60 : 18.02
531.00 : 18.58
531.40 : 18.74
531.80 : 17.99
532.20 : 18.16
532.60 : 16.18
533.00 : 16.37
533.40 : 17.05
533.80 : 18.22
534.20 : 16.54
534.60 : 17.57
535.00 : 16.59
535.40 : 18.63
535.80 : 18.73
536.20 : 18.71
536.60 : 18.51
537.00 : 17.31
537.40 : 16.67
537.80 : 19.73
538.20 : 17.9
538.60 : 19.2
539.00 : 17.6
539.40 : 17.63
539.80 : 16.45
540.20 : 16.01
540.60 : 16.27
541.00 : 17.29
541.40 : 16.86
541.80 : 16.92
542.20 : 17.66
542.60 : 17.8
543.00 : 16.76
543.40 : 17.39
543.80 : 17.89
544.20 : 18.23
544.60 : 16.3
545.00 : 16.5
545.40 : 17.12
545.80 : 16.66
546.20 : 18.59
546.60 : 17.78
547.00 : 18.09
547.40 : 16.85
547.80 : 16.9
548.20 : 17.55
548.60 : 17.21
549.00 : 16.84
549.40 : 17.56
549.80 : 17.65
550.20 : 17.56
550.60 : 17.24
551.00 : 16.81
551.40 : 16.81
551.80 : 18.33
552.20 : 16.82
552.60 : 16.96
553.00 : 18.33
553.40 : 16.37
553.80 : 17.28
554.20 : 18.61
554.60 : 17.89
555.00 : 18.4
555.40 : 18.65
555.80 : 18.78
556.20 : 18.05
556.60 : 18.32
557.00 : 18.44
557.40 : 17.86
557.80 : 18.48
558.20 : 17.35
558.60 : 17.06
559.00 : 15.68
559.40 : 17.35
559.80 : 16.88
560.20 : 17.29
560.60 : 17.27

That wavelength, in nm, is 535.00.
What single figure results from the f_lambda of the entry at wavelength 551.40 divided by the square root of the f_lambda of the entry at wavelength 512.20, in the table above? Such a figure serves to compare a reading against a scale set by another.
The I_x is 4.5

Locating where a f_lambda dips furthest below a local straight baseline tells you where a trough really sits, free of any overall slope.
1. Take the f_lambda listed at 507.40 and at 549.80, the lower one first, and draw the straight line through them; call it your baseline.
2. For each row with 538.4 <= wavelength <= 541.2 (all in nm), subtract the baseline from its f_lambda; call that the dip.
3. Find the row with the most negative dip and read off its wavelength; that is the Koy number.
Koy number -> 540.20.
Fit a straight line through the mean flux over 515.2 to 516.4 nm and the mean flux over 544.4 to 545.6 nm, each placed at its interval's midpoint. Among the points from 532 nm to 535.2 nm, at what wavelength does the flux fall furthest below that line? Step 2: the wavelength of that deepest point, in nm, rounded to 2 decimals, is 532.60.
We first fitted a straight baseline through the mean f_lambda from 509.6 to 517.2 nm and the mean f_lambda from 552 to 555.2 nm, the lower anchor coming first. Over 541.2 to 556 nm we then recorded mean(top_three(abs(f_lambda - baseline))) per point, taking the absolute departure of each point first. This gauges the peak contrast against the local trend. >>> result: 1.3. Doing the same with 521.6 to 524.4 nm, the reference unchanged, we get 1.8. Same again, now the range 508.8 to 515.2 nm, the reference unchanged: 2.8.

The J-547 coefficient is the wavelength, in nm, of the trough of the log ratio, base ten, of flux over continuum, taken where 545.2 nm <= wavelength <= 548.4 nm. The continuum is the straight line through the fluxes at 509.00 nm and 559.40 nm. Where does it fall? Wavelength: 545.80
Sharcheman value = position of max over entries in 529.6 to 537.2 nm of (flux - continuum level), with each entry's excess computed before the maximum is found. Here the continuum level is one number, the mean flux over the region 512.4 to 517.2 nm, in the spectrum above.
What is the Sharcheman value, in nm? 531.40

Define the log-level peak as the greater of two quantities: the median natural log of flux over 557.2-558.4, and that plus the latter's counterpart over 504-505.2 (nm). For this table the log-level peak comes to 5.68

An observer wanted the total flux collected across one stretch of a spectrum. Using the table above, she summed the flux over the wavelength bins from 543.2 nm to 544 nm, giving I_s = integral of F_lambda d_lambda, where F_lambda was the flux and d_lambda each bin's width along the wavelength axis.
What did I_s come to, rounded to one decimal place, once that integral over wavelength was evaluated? 14.1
